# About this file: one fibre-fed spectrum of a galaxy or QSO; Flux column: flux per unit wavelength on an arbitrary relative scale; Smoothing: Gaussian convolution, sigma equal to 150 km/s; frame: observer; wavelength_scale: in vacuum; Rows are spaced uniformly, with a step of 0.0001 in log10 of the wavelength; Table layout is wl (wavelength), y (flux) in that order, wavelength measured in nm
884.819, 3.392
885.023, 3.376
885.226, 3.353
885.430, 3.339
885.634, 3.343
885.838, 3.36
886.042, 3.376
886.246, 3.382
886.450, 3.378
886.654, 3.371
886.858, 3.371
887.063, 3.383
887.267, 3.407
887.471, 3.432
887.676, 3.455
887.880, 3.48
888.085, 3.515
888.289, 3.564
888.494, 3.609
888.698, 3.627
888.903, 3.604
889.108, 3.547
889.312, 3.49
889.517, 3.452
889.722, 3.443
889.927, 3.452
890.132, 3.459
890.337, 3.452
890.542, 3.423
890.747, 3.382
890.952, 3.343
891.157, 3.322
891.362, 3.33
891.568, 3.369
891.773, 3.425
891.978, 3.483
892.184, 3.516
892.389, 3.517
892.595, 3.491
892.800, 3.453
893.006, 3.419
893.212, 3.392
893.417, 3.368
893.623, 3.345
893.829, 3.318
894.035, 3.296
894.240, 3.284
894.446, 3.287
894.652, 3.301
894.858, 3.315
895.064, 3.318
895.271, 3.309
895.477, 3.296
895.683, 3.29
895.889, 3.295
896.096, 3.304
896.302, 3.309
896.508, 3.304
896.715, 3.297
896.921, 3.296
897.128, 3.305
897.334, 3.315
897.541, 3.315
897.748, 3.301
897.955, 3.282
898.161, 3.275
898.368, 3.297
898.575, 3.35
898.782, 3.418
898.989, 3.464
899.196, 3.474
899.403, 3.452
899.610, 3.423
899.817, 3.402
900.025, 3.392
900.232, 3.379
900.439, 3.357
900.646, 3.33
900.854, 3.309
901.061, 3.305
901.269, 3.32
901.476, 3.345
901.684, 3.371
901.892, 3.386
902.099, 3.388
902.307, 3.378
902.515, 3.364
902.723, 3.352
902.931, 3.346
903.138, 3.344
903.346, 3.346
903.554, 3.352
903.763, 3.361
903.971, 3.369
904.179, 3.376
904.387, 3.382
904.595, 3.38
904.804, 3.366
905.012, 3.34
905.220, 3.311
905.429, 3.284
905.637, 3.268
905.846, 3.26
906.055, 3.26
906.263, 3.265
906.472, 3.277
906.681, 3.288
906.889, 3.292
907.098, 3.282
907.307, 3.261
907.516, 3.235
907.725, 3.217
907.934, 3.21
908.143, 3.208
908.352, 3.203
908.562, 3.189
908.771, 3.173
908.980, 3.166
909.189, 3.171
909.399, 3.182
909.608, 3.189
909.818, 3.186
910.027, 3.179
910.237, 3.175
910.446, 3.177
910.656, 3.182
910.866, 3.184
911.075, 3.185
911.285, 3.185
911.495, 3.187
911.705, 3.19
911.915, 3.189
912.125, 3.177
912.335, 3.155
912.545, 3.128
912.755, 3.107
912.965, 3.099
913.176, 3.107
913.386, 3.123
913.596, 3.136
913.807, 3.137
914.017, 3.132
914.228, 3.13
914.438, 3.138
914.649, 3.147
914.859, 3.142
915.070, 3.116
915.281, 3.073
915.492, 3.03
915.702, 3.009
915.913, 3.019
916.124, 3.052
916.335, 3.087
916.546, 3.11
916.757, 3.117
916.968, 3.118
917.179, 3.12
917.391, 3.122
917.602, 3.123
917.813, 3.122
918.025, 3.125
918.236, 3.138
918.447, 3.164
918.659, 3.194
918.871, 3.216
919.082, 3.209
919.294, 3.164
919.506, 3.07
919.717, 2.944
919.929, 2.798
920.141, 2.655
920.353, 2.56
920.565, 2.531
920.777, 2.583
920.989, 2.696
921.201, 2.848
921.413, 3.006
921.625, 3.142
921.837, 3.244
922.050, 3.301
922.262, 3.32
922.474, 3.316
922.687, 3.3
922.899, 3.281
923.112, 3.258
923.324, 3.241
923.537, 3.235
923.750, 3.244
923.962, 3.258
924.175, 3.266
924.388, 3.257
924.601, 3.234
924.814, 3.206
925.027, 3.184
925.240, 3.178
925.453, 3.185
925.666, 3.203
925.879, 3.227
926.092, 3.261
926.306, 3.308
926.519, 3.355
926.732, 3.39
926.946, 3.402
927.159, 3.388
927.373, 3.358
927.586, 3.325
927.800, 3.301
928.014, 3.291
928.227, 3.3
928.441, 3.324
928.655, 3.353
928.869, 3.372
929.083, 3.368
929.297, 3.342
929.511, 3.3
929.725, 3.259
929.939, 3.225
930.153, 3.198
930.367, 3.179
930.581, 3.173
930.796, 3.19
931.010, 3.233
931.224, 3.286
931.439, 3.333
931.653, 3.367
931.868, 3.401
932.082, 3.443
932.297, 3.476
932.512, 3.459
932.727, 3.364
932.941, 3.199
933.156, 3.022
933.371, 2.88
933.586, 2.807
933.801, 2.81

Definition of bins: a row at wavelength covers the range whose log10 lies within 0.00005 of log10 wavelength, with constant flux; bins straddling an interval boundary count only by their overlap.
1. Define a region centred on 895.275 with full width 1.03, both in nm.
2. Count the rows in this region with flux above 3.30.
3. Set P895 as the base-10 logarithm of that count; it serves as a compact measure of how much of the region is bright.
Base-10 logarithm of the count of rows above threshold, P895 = 0.5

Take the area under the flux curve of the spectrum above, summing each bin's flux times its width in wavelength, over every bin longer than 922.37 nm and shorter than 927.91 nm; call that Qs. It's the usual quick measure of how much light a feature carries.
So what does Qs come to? 18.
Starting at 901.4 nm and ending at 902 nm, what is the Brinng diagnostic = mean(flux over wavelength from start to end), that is 3.37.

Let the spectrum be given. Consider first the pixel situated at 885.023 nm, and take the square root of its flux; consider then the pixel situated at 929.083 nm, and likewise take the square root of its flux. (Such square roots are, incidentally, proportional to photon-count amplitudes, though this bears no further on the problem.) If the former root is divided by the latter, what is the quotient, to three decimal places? 1.001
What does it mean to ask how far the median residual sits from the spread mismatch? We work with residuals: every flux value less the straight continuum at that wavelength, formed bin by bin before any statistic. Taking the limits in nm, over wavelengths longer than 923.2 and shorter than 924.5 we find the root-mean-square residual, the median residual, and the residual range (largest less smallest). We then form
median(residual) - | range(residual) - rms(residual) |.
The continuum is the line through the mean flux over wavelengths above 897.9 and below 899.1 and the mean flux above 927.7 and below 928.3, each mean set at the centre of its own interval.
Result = -0.08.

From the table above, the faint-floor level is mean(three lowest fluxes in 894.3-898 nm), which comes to 3.29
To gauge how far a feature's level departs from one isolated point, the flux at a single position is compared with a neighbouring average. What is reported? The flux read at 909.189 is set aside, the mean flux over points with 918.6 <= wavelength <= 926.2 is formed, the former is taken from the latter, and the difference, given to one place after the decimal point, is -0.1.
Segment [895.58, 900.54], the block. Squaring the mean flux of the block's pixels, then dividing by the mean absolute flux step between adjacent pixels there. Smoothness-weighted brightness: 633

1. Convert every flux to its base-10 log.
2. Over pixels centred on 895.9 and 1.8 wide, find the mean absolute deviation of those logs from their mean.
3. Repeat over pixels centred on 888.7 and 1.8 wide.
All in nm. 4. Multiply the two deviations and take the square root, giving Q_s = 0.0024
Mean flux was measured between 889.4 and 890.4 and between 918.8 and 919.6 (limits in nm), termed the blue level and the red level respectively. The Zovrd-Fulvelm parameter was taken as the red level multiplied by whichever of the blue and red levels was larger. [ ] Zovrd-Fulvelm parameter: 10.9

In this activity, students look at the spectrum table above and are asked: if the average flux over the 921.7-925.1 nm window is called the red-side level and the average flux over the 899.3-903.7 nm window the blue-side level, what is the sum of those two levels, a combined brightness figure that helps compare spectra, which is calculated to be 6.62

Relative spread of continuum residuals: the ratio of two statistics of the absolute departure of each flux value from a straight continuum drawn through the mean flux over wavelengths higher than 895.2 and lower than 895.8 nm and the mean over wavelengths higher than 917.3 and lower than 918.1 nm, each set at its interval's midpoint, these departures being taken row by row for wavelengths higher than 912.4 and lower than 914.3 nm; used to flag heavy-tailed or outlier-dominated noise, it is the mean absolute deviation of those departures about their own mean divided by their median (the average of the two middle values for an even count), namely 0.4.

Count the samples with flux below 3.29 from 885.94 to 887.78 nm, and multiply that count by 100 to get 0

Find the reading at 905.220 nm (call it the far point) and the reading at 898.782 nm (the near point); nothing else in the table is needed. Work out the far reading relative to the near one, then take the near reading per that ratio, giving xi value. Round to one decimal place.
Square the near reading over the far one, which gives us 3.5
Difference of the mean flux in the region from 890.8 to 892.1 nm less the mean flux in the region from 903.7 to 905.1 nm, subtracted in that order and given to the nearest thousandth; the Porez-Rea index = 0.011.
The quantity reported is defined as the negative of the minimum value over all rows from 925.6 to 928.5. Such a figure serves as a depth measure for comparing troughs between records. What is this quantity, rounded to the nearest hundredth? -3.20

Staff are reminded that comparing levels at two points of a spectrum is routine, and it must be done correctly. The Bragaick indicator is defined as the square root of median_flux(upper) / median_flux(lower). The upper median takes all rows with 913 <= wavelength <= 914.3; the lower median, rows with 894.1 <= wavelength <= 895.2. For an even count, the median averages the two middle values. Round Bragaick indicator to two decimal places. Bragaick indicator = 0.97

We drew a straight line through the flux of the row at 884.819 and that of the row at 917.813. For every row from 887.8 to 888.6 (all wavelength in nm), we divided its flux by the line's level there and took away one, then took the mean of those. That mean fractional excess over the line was 0.053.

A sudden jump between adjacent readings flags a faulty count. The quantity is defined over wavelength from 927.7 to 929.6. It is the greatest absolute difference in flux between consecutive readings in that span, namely 0.04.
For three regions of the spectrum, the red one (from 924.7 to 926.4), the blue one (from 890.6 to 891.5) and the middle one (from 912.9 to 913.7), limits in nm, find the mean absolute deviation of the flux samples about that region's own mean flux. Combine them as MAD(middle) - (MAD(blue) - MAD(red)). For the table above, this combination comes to 0.029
